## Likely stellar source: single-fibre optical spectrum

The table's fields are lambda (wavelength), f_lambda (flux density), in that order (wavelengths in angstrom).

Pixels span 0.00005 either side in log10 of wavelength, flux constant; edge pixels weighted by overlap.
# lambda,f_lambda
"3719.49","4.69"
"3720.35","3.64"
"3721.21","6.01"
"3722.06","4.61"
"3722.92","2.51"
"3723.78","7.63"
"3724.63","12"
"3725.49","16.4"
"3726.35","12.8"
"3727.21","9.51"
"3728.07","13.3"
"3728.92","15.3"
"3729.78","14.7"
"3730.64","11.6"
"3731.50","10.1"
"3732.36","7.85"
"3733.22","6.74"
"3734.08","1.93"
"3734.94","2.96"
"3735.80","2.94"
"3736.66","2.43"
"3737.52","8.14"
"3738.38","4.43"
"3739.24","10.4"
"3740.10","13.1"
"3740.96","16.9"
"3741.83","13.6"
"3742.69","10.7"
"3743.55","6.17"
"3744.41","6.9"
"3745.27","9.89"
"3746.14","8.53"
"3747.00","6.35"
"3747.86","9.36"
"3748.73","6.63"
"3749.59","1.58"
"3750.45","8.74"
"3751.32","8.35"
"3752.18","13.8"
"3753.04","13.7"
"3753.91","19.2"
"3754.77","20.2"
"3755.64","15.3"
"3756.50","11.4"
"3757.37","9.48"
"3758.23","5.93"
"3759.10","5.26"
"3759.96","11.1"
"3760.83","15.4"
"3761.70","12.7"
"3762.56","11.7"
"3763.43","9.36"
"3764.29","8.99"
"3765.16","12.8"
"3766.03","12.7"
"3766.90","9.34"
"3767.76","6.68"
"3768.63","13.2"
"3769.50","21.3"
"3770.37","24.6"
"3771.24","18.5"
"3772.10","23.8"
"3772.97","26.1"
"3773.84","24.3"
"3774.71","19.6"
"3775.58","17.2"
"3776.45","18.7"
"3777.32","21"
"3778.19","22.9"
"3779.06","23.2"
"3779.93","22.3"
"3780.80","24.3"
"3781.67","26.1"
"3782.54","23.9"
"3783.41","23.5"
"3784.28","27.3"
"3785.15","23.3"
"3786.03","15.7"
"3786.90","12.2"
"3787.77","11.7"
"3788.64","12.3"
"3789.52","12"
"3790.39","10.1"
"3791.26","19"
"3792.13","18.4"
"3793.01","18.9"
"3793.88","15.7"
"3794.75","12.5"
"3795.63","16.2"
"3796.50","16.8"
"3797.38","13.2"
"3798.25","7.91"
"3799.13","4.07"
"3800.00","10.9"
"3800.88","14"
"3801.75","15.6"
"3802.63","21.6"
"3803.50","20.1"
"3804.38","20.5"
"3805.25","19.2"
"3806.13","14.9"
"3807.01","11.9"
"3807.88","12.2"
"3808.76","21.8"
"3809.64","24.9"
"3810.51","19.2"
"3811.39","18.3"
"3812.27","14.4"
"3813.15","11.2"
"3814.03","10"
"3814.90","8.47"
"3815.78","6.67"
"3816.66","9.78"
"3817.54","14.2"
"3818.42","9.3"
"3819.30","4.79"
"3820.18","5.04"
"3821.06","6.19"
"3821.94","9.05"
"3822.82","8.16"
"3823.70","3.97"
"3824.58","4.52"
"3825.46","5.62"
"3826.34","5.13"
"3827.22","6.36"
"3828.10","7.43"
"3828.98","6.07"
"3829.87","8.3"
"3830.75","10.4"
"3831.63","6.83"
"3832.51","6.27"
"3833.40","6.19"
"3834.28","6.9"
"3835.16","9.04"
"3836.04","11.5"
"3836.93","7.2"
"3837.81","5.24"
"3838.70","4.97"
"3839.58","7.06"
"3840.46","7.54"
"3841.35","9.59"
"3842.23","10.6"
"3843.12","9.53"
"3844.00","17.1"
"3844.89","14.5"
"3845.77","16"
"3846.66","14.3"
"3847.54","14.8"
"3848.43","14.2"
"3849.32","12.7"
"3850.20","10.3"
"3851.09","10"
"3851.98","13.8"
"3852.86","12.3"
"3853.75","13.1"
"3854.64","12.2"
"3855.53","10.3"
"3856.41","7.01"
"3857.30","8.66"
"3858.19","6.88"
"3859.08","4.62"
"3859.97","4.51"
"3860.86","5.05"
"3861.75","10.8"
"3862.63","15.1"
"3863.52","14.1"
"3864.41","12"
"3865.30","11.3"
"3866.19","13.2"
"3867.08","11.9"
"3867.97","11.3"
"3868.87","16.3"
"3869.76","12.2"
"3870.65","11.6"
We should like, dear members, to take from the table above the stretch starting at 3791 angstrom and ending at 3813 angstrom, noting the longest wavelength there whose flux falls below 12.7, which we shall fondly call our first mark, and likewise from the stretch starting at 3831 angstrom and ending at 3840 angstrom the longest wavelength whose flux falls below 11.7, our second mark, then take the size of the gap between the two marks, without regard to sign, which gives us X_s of 31.7 angstrom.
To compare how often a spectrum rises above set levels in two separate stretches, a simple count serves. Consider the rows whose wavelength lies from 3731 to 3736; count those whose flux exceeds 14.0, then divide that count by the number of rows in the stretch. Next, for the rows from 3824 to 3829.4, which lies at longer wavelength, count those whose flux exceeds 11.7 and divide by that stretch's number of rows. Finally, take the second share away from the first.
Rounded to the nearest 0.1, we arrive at 0.0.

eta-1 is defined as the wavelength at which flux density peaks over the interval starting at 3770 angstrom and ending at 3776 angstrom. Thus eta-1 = 3772.97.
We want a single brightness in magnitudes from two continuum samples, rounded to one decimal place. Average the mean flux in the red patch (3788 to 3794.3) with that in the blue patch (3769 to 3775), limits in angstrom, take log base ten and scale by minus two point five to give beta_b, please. -3.2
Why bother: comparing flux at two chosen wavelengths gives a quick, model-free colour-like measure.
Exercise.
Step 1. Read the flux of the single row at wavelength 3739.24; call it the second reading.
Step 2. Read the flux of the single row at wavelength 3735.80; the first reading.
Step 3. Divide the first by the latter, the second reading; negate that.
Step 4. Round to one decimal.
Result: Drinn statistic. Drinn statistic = -0.3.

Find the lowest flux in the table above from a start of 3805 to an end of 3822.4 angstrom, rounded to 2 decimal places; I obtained 4.79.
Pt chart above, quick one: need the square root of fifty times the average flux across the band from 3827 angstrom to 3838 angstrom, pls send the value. 19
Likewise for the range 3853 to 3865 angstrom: 22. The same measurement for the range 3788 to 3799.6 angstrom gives 26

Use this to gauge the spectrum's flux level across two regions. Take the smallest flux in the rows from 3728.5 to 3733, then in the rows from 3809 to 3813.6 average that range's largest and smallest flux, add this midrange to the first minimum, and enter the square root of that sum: 5.1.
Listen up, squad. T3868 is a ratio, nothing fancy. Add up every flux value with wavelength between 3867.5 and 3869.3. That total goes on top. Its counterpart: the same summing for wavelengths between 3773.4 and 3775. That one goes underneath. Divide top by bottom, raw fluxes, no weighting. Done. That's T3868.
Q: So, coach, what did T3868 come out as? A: 0.63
